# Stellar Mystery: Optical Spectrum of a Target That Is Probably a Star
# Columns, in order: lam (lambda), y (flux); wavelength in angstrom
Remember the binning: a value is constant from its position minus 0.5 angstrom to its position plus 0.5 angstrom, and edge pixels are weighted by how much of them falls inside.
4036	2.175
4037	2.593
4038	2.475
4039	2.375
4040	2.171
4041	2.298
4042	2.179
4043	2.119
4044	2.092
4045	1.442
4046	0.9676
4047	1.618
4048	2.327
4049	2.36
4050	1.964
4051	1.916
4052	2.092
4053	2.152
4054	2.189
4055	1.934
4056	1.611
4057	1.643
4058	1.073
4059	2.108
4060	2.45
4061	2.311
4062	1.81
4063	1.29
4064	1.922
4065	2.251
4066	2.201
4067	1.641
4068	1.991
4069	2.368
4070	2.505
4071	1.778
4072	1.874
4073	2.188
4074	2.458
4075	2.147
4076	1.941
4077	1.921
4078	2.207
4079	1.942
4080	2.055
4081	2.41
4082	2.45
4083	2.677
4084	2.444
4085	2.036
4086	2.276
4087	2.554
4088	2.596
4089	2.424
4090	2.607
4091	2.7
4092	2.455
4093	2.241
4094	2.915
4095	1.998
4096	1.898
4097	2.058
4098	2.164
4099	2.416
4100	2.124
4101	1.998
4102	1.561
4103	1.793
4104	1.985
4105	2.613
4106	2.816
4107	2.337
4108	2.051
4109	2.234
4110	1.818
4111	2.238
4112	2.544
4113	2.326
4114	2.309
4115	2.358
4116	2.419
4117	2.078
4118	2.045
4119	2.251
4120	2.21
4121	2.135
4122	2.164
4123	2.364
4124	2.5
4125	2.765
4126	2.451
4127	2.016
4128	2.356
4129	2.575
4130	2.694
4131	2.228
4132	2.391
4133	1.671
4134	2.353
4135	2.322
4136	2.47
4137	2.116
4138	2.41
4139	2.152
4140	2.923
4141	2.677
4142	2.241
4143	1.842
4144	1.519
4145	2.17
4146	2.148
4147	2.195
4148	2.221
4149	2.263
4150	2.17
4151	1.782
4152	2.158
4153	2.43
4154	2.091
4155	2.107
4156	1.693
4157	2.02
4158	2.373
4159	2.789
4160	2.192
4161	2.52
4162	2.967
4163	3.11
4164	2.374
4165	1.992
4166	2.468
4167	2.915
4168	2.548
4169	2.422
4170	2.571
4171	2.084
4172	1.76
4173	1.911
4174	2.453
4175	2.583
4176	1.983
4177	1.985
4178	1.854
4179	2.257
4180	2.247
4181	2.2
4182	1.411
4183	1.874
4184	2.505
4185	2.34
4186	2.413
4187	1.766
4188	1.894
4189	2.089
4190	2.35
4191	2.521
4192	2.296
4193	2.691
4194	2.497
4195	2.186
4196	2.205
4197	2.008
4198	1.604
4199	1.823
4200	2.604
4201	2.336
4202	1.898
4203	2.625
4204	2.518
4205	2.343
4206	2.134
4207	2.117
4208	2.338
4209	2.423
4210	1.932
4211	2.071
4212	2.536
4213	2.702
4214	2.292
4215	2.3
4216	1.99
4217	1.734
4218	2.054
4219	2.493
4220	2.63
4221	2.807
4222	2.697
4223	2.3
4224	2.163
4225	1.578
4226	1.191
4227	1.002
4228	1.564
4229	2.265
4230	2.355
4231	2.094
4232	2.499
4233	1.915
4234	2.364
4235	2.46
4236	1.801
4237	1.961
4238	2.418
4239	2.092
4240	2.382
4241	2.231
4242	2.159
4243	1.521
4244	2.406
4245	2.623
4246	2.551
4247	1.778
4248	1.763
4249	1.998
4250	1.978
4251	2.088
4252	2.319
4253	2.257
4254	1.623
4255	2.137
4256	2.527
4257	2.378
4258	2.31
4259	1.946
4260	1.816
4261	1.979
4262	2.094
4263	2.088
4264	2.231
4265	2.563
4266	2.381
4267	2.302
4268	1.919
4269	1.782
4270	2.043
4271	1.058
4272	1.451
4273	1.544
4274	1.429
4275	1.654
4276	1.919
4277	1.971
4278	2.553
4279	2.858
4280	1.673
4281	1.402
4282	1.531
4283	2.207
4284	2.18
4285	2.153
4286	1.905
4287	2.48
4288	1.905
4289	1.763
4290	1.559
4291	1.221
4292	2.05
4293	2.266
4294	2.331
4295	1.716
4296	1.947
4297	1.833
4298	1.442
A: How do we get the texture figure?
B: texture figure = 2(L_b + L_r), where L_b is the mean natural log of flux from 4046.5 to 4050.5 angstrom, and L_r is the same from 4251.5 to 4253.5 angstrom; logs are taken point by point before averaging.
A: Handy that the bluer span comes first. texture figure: 3.1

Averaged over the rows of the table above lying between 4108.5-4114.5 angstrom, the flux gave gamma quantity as 2.2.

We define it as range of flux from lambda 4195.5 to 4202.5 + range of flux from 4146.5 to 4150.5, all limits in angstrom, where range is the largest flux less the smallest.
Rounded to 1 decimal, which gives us 1.1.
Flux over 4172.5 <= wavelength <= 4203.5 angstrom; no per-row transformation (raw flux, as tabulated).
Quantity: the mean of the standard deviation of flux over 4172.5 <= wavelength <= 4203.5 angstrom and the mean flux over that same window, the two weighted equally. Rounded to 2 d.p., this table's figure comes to 1.25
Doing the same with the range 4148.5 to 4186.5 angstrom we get 1.31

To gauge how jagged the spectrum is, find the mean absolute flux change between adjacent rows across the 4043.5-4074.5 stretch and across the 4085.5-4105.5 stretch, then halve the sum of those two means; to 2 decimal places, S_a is 0.32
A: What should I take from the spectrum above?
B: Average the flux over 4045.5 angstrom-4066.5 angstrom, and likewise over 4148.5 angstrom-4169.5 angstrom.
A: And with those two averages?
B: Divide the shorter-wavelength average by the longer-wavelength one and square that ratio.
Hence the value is 0.66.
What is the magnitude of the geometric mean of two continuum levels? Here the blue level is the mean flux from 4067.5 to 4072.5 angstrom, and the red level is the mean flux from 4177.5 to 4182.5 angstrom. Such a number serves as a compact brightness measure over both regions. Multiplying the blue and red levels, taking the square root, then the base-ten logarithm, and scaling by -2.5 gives -0.778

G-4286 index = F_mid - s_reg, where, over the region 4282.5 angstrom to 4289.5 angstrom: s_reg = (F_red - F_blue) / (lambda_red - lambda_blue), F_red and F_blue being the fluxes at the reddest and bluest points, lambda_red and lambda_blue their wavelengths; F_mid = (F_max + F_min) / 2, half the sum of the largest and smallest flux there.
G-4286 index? 2.20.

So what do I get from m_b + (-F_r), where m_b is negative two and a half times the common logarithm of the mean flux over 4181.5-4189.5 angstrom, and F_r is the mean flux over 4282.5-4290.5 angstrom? -2.79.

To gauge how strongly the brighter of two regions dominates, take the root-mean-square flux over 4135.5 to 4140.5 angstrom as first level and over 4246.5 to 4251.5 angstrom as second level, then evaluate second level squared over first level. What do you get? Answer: 1.5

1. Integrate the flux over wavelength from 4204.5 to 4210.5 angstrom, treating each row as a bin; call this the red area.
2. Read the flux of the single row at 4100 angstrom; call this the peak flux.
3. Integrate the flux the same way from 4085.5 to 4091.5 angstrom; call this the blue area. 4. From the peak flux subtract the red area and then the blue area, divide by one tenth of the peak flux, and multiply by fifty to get -6196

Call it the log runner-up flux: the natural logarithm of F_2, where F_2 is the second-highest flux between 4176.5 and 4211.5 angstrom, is 0.965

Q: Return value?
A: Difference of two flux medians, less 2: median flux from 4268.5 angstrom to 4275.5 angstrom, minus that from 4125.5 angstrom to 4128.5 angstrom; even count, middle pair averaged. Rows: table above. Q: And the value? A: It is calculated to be -2.8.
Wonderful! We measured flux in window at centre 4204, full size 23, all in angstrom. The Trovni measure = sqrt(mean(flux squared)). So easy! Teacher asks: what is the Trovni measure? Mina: 2.29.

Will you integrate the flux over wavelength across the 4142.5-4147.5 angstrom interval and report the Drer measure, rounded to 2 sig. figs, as 9.9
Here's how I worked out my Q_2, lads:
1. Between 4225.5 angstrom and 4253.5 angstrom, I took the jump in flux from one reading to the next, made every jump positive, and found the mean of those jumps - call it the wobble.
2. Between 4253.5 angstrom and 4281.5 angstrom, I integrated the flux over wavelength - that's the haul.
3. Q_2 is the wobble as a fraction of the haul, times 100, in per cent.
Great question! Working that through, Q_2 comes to 0.580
